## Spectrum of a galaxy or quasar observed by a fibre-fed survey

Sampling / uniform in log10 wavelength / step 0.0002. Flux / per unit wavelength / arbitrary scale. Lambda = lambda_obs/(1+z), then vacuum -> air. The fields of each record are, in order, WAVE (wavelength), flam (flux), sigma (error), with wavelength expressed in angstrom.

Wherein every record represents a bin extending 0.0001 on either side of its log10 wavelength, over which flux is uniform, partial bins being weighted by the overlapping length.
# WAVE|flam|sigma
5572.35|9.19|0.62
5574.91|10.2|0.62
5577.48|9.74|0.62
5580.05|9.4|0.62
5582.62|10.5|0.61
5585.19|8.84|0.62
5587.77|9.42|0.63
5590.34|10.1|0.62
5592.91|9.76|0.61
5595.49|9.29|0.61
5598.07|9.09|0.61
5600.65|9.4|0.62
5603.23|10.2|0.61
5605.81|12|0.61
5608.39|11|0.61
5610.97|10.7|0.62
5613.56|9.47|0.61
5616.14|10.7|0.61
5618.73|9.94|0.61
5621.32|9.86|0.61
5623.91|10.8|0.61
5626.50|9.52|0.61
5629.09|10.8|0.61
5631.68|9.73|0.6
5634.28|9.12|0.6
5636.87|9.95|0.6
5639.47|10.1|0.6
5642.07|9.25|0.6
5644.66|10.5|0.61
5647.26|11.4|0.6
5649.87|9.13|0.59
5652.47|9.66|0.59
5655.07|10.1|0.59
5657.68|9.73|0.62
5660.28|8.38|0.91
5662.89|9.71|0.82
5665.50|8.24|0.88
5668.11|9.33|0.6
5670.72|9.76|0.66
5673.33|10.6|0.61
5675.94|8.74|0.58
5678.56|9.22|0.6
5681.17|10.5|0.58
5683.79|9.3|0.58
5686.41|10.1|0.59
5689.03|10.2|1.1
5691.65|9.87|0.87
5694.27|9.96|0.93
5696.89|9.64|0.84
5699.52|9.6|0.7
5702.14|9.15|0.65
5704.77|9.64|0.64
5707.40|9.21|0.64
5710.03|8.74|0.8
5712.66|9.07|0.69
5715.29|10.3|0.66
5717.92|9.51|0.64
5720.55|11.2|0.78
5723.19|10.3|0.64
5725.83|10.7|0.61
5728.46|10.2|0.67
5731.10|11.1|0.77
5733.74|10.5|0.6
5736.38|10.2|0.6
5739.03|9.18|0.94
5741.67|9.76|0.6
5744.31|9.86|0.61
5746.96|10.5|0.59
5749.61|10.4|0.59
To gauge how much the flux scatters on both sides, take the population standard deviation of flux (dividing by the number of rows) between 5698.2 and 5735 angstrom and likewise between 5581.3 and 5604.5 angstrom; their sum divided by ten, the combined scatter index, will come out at 0.127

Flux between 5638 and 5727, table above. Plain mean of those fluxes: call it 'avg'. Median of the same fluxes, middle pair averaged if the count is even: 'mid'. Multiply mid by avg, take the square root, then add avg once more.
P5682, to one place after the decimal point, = 19.4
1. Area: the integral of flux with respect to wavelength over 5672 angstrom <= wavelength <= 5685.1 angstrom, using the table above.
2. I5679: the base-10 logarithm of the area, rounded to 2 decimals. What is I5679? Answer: 2.10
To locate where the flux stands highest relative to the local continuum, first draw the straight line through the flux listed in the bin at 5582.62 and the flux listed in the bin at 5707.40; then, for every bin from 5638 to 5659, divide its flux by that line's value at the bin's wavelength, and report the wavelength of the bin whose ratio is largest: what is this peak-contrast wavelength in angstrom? 5647.26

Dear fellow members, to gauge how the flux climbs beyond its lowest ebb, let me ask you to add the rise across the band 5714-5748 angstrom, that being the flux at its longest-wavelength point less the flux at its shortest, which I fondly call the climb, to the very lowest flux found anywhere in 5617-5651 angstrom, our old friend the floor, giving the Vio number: 9.3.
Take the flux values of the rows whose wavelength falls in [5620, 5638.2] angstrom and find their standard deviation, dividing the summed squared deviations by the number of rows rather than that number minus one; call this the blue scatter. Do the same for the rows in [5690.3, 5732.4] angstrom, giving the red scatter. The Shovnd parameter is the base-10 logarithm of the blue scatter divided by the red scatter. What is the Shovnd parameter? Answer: -0.07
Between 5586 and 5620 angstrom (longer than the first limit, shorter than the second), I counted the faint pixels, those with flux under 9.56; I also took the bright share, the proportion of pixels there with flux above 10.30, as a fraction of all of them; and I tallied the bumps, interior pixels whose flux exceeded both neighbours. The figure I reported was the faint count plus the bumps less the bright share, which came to 7.7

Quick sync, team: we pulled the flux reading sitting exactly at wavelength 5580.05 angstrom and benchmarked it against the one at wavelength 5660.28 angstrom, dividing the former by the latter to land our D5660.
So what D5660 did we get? 1.12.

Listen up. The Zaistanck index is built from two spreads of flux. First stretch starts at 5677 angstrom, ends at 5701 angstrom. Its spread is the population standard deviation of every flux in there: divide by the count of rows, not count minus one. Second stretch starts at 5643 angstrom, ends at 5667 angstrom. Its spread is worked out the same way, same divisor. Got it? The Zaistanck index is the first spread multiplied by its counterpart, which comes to 0.37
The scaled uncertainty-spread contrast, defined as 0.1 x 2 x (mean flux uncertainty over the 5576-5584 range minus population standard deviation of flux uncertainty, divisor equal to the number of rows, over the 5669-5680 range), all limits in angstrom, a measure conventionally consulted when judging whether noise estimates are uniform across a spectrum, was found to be 0.117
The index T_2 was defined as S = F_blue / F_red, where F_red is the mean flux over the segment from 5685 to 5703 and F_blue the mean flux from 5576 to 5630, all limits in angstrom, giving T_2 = 1.02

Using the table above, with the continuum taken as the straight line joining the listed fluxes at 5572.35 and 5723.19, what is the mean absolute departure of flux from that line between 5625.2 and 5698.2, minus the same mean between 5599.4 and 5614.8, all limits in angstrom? -0.5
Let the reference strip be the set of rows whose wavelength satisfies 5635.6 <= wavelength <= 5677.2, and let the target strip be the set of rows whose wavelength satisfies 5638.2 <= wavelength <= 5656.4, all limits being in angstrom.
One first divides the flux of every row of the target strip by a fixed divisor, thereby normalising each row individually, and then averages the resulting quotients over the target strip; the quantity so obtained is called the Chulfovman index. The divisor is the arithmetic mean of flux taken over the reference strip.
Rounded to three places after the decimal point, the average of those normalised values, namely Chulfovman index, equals 1.037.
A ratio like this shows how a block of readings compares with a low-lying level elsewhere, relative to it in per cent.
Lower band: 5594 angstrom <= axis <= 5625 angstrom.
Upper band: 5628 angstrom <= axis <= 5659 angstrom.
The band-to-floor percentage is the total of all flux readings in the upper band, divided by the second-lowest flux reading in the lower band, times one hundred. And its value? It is 1286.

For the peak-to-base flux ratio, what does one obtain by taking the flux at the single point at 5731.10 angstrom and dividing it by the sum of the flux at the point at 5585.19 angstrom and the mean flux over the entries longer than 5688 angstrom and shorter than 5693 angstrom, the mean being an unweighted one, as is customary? 0.588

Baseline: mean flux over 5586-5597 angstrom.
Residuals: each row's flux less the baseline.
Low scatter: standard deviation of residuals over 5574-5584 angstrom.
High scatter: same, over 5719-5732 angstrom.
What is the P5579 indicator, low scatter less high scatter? 0.0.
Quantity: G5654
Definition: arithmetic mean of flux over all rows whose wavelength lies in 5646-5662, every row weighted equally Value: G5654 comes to 9.73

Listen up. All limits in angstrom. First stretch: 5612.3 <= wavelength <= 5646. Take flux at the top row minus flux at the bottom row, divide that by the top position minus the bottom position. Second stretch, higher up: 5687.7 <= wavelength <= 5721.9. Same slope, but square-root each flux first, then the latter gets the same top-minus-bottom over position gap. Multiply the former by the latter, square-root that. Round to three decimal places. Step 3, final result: 0.013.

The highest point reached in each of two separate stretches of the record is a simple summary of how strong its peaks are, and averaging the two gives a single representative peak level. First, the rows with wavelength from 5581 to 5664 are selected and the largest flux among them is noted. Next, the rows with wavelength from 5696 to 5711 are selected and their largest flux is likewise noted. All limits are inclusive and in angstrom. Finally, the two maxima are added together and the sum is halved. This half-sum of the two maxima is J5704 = 10.8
